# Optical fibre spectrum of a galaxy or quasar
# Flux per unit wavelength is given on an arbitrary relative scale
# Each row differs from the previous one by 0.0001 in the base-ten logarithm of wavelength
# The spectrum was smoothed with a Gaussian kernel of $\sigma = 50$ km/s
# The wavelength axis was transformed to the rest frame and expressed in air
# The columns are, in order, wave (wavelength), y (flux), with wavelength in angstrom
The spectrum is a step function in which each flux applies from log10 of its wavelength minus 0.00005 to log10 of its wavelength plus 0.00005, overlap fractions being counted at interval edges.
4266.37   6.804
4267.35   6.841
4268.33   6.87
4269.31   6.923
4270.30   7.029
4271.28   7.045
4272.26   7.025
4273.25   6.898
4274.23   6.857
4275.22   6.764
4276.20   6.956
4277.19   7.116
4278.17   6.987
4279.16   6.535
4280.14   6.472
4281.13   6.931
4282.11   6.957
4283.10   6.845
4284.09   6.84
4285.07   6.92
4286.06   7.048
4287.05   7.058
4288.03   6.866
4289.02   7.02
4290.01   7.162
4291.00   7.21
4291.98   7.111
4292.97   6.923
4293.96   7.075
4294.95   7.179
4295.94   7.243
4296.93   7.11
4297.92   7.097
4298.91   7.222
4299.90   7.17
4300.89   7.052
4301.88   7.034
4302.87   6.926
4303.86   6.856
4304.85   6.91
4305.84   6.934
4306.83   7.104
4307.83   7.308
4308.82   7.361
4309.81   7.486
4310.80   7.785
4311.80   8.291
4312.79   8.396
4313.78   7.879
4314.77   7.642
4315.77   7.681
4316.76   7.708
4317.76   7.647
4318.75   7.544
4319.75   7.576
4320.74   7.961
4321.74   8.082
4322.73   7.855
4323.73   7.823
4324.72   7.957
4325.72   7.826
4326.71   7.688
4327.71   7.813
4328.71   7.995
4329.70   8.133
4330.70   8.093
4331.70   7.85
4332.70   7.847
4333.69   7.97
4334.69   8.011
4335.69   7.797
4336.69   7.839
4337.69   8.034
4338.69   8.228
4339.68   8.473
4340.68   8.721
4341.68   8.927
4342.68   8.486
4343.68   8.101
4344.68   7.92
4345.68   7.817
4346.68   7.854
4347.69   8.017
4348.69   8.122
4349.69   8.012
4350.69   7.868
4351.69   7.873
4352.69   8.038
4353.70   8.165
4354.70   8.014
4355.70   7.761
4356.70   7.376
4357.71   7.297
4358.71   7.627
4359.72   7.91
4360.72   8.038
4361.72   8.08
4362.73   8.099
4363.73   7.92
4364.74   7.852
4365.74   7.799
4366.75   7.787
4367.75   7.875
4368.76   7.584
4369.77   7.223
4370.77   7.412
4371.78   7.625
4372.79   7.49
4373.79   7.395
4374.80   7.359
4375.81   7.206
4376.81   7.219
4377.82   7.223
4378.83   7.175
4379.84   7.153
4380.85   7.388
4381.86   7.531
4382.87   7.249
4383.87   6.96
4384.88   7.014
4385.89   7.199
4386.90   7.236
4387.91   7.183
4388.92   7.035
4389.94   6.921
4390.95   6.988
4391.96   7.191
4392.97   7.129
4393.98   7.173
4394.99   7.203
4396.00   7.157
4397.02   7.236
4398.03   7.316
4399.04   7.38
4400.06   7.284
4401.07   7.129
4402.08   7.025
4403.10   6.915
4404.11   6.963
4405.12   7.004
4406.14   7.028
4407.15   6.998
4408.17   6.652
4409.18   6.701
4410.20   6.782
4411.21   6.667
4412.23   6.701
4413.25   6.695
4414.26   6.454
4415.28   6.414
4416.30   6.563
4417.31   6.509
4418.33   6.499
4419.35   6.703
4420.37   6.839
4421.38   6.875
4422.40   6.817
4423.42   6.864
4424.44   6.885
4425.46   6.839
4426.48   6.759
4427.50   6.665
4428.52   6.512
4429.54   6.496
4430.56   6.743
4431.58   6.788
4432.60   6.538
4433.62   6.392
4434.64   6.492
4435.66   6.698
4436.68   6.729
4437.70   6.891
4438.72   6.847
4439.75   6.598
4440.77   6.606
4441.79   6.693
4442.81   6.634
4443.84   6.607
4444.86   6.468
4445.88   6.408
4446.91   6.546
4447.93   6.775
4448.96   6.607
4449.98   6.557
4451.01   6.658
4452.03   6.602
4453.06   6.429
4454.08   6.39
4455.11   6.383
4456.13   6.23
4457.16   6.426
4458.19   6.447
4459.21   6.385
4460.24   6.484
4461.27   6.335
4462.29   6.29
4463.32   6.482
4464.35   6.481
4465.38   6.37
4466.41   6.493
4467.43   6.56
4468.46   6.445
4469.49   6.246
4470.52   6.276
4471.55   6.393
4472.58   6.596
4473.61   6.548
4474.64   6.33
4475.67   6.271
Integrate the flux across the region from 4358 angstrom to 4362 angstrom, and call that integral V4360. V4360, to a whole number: 32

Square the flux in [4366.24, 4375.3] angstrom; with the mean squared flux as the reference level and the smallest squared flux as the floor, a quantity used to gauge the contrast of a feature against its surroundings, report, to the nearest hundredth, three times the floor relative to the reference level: 2.76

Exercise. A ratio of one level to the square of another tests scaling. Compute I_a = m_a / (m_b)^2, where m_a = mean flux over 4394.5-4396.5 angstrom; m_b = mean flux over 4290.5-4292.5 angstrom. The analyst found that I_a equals 0.140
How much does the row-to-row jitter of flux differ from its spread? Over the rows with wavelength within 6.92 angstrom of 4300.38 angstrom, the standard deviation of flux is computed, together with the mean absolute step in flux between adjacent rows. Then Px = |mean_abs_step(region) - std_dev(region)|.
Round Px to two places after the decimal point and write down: 0.04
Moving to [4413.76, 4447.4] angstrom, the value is 0.06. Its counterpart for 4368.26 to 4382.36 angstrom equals 0.03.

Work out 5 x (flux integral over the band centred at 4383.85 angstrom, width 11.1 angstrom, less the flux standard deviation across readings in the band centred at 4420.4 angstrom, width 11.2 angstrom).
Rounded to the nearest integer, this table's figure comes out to 398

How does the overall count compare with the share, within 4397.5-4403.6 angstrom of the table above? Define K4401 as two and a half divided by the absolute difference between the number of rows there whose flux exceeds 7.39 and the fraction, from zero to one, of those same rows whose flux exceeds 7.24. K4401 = 5.0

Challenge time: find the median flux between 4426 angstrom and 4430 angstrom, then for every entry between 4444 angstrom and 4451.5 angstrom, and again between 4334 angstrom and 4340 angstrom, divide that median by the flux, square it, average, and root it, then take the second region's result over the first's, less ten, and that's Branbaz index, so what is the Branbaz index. -9.18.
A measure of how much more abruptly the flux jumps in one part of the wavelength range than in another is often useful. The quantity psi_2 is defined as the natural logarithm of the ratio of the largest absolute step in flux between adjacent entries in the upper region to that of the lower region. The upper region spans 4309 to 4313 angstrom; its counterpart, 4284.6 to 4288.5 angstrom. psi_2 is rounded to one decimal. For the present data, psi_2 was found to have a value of 1.0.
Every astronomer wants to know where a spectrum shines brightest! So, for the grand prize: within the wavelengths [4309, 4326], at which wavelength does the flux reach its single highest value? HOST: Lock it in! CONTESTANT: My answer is 4312.79 angstrom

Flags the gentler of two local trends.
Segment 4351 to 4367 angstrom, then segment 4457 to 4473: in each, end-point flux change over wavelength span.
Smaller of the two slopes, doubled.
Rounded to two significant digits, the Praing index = -0.011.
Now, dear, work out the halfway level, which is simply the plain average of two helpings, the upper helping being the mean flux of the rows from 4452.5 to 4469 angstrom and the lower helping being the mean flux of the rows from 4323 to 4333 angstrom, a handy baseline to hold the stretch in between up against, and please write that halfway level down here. 7.16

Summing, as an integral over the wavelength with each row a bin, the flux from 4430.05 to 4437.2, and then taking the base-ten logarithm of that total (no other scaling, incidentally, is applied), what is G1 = 1.68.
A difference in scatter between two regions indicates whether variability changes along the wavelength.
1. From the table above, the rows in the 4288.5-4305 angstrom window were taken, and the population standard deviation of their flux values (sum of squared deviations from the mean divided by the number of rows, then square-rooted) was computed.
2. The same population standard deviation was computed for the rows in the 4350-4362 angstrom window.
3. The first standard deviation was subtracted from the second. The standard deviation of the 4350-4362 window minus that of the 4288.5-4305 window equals 0.150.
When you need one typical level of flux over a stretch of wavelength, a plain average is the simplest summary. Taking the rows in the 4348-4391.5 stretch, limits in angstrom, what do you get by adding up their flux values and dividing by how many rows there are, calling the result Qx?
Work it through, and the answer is 7.54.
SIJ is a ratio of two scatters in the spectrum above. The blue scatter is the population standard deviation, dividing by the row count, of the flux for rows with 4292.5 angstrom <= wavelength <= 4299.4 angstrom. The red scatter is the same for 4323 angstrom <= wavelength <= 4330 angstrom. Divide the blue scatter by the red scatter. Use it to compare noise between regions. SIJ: 0.74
